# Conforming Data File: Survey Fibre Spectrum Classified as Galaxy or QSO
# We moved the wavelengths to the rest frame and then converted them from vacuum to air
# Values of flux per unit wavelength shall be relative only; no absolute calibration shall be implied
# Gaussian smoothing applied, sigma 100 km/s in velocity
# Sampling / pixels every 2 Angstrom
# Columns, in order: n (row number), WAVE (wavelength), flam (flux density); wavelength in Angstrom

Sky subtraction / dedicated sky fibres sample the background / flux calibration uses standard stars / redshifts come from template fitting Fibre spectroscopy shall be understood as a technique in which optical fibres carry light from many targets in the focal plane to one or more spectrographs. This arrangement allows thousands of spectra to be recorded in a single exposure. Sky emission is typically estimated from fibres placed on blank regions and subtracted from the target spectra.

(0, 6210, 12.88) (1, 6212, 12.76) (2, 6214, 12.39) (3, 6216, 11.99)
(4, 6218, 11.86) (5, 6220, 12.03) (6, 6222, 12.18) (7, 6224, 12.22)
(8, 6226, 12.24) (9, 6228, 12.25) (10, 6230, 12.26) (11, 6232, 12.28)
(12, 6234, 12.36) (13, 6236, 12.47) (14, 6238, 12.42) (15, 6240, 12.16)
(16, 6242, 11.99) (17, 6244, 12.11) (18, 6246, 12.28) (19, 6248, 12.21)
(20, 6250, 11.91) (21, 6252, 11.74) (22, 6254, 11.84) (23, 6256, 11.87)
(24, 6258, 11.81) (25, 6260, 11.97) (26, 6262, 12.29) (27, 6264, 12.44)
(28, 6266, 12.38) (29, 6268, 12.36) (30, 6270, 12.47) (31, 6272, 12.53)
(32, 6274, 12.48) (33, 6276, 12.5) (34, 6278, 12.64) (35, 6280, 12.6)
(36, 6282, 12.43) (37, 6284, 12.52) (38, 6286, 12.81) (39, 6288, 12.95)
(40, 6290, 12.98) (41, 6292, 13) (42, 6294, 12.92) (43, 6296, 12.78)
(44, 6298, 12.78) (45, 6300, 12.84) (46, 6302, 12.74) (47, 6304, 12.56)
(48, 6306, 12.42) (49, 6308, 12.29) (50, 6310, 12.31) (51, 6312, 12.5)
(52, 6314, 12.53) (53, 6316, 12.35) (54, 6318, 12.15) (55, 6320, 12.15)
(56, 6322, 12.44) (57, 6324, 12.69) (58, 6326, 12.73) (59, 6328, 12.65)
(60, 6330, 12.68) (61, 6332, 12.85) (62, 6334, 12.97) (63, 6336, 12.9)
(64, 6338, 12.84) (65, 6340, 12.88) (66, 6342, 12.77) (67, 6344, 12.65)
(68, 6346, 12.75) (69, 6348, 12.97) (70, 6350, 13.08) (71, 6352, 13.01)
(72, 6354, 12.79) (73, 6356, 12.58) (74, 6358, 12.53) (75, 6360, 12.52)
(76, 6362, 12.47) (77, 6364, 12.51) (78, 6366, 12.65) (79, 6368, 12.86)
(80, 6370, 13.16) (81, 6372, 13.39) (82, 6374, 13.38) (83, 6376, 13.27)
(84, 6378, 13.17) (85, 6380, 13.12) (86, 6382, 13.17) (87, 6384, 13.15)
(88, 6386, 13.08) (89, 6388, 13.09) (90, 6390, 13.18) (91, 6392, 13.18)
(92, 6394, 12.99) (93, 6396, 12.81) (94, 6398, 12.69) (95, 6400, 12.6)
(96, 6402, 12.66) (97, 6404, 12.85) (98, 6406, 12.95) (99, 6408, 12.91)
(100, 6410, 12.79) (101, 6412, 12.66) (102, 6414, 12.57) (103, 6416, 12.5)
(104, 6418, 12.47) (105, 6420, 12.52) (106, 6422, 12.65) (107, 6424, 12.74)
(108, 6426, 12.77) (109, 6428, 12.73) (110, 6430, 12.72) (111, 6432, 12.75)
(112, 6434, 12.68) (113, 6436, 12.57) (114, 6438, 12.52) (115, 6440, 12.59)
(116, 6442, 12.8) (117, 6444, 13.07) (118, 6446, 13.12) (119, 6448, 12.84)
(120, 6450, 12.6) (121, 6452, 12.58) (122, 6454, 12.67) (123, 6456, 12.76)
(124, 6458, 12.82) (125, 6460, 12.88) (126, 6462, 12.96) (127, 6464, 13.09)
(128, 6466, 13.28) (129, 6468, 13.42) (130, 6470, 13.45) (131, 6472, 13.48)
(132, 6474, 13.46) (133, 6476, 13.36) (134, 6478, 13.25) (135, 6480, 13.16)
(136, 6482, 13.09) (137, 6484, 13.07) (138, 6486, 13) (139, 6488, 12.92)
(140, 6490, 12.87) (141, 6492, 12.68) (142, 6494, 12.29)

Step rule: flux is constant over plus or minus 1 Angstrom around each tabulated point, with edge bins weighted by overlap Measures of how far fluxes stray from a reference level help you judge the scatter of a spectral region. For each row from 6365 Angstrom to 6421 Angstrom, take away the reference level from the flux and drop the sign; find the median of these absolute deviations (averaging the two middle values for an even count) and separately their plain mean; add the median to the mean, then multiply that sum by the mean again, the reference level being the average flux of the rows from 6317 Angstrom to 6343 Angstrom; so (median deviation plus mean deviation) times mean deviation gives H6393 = 0.17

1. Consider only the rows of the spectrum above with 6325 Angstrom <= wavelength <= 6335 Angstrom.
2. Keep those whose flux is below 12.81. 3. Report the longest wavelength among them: 6330 Angstrom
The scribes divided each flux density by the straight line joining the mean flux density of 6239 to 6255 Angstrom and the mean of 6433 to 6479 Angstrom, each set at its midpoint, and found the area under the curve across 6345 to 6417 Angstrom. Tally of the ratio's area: 73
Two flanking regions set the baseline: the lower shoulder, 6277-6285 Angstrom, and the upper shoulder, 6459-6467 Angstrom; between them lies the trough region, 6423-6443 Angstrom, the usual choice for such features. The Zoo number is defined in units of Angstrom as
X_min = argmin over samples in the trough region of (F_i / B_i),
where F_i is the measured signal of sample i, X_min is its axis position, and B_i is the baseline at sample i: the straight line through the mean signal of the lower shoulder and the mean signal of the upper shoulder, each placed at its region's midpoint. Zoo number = 6438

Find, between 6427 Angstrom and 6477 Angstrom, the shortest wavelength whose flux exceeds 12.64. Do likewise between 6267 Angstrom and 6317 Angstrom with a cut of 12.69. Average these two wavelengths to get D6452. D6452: 6357 Angstrom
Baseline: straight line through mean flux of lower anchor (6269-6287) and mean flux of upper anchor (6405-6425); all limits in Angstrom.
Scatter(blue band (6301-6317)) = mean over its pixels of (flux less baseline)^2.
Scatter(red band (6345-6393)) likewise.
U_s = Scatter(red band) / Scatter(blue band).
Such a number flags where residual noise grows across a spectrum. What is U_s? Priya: 5.3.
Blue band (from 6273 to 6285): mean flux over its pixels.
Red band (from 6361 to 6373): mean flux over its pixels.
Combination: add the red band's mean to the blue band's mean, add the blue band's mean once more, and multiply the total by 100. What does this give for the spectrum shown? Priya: 3790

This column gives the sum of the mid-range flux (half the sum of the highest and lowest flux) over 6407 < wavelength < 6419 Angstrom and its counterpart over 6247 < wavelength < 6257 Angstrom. 24.7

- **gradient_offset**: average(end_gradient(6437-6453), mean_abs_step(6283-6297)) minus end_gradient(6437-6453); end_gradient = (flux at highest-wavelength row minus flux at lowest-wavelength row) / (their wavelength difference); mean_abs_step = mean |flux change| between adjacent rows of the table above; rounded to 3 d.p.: 0.056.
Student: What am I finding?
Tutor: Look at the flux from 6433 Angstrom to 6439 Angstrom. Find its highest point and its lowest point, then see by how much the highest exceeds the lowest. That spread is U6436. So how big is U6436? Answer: 0.160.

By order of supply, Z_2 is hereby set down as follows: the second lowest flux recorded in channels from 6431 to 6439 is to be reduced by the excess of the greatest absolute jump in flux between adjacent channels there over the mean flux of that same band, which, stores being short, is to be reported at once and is 25.09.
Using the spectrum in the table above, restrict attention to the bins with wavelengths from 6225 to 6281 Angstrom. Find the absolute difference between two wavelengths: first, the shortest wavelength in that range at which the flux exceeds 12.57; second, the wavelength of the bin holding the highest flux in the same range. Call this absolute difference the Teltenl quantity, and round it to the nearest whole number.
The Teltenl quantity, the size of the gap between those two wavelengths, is 0 Angstrom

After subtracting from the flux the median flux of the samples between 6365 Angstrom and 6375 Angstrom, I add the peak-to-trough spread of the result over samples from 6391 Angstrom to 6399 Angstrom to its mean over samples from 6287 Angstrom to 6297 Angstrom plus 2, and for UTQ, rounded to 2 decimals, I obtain 2.26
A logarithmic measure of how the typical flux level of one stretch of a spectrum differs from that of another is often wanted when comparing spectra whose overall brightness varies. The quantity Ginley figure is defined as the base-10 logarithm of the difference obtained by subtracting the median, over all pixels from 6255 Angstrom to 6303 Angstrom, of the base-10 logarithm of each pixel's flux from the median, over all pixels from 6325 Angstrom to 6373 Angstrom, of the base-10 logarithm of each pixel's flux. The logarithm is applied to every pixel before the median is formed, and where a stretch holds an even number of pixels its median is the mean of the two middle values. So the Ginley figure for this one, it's -2.06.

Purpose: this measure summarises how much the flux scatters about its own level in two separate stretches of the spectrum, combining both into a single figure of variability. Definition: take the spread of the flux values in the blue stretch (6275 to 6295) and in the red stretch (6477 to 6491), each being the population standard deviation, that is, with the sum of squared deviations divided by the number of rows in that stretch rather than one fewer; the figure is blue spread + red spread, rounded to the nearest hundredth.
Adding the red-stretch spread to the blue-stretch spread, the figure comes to 0.33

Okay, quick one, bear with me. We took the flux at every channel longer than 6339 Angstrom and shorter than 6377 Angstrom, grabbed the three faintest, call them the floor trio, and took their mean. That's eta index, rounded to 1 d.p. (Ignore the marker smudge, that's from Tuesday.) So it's 12.5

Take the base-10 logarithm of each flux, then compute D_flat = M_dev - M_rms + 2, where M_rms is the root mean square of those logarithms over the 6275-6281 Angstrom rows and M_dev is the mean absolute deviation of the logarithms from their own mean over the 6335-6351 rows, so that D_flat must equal 0.904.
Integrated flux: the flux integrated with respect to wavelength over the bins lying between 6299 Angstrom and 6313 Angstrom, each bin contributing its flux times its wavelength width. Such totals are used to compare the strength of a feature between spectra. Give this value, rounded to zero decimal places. 175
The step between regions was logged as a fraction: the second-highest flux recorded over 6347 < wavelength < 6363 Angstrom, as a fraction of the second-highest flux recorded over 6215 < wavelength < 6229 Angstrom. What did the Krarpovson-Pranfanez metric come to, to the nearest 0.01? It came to 1.06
